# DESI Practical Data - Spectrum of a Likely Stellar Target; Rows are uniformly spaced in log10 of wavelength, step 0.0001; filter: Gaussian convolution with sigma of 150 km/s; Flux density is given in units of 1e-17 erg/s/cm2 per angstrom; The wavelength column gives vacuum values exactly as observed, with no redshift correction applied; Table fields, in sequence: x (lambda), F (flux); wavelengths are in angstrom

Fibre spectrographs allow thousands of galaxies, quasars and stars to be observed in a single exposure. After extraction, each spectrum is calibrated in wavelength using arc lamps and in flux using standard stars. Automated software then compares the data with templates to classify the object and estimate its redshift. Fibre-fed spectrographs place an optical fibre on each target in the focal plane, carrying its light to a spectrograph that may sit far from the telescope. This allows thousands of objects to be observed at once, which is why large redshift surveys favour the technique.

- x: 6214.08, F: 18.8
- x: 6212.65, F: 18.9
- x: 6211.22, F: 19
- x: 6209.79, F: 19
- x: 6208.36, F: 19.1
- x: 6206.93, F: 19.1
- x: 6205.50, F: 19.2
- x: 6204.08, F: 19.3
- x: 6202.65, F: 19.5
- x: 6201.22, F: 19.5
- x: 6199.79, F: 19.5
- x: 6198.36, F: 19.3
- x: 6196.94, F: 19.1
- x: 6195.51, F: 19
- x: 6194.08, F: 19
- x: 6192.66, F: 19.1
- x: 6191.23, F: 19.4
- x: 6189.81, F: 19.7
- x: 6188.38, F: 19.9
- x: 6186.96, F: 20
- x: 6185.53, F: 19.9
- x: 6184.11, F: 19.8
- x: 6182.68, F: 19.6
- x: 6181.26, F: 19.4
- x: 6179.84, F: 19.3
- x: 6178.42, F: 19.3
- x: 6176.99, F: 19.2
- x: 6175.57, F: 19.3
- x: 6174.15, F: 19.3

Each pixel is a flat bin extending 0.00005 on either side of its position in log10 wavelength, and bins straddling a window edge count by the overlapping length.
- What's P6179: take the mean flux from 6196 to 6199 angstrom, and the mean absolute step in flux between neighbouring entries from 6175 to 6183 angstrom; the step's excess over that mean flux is -19.1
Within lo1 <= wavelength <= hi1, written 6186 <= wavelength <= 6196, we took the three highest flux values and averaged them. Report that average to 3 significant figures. 19.9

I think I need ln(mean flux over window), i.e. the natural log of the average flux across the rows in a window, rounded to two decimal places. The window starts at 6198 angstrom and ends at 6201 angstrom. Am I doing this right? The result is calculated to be 2.97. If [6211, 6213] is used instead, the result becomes 2.94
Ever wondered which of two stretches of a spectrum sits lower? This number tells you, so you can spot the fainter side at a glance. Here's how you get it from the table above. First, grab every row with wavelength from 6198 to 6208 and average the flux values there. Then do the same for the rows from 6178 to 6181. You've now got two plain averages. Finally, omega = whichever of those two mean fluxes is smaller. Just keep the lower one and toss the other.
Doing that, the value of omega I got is 19.3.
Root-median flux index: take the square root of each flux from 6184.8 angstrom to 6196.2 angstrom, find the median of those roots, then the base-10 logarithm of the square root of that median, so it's 0.323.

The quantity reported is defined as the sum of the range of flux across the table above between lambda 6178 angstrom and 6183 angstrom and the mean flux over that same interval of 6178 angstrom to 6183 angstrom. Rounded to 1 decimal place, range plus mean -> 19.7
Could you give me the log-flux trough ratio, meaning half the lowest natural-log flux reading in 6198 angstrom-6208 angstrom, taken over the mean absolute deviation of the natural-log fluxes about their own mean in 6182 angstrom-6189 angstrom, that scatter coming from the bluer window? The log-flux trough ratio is 261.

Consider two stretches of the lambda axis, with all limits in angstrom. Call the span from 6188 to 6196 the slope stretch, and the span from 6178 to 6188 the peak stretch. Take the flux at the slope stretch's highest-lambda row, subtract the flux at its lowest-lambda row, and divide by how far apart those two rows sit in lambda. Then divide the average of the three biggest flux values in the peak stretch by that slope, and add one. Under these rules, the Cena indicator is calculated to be -157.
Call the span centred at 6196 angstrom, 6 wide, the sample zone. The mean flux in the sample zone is 19.1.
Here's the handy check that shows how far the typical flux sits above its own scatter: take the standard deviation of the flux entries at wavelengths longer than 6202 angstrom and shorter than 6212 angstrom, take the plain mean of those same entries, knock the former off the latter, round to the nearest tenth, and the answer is 19.0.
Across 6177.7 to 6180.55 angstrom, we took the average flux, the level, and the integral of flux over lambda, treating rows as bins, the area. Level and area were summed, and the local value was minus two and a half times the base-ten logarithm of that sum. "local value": -4.676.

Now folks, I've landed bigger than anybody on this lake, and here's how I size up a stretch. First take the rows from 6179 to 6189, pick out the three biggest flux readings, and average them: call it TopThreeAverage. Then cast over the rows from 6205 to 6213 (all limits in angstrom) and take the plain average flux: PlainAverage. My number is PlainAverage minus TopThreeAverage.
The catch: -0.88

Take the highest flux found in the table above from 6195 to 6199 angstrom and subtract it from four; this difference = -15.30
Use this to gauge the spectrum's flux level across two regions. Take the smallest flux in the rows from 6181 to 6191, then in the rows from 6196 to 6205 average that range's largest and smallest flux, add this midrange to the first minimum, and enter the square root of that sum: 6.22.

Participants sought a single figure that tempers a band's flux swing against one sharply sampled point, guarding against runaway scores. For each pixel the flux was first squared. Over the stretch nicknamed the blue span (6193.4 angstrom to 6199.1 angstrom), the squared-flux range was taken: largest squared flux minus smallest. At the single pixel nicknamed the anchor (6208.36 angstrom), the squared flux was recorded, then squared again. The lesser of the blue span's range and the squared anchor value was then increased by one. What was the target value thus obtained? 12.5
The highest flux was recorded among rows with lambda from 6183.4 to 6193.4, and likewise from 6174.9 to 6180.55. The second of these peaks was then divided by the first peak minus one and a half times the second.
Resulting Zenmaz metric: -2.156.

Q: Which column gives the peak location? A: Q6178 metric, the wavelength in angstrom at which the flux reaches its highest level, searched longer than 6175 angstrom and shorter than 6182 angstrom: 6181.26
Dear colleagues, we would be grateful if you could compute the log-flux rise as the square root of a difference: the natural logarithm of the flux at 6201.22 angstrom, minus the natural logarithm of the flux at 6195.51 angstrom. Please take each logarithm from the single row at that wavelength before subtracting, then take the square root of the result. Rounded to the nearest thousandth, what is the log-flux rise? 0.161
